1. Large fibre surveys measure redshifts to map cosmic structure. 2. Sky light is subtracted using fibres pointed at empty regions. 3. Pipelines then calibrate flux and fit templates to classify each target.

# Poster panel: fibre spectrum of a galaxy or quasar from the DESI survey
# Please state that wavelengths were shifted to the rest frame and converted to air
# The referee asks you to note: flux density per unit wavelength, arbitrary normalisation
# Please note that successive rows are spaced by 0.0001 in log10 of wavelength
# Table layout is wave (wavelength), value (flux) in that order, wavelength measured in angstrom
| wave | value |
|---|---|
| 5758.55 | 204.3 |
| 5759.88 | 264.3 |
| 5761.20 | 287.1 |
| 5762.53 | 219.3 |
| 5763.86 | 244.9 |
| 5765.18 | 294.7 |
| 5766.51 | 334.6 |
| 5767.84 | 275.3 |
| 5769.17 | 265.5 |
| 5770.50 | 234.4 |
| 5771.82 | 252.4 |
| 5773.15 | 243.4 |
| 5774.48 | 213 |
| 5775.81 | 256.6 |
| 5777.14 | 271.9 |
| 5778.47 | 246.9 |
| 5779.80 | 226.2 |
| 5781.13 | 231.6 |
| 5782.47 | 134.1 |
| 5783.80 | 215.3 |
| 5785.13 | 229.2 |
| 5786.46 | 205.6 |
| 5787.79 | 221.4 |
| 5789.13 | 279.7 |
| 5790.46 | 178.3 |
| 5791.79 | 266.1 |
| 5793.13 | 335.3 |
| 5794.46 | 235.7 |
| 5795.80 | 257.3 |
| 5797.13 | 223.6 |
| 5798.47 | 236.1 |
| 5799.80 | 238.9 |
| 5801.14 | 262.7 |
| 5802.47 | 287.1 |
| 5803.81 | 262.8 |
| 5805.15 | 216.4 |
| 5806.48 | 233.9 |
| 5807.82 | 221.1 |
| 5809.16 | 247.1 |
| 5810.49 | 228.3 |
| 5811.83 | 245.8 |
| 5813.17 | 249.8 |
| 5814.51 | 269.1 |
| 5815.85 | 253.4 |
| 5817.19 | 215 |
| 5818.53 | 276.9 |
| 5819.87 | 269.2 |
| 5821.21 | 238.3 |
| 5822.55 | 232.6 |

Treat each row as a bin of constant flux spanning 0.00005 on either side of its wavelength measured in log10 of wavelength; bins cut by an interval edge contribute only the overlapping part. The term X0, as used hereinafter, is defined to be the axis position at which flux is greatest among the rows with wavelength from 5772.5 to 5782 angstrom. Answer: 5777.14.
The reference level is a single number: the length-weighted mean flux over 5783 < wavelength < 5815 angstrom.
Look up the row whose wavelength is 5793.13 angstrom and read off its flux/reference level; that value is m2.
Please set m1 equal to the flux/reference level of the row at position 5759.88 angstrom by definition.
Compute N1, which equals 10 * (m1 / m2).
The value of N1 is 7.9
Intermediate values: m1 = 1.09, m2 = 1.38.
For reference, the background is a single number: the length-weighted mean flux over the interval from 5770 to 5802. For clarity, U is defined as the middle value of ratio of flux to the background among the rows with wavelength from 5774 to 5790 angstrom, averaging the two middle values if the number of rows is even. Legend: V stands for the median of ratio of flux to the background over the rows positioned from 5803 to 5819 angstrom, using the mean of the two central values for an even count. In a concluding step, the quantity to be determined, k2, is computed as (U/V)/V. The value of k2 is 0.89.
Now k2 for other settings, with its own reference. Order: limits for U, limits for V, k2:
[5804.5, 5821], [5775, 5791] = 1.13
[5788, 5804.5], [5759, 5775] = 0.93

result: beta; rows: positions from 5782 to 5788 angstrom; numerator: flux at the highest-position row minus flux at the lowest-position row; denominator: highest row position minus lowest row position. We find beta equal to 16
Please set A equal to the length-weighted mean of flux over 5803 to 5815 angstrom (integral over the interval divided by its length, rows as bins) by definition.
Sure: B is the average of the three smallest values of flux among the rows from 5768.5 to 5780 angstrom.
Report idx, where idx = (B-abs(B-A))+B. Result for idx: 432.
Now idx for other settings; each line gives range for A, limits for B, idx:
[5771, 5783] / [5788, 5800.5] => 406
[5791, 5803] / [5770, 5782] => 412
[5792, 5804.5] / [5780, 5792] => 258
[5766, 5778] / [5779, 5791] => 258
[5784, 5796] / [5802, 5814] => 422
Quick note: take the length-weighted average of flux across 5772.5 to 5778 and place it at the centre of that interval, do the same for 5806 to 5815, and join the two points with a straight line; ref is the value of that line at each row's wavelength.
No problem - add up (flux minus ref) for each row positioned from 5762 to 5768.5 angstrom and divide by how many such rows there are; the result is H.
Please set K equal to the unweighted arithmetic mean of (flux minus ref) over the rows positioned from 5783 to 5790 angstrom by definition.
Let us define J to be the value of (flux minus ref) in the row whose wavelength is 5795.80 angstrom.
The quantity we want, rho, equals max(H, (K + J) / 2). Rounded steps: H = 26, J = 14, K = -15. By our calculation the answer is 26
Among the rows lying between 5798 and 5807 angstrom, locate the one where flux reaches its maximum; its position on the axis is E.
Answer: 5802.47 angstrom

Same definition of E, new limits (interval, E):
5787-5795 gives 5793.13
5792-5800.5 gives 5793.13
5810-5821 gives 5818.53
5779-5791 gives 5789.13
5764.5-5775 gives 5766.51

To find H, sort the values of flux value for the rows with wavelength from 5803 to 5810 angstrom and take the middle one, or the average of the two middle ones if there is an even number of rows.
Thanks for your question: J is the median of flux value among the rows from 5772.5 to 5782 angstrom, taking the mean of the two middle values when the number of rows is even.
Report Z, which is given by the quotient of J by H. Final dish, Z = 1.04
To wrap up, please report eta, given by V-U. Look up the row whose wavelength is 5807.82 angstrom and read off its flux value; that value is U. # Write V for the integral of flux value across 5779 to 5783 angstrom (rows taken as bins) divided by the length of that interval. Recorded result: -20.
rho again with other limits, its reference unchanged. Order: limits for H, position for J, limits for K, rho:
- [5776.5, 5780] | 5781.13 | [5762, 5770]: 6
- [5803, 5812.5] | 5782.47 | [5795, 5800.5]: -6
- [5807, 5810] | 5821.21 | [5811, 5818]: 2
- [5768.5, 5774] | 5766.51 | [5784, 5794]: 44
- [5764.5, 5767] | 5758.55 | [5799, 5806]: 67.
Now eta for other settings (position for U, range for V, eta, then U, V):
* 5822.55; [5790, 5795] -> 25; 232.6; 258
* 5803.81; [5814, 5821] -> -8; 262.8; 255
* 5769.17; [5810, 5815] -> -18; 265.5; 248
